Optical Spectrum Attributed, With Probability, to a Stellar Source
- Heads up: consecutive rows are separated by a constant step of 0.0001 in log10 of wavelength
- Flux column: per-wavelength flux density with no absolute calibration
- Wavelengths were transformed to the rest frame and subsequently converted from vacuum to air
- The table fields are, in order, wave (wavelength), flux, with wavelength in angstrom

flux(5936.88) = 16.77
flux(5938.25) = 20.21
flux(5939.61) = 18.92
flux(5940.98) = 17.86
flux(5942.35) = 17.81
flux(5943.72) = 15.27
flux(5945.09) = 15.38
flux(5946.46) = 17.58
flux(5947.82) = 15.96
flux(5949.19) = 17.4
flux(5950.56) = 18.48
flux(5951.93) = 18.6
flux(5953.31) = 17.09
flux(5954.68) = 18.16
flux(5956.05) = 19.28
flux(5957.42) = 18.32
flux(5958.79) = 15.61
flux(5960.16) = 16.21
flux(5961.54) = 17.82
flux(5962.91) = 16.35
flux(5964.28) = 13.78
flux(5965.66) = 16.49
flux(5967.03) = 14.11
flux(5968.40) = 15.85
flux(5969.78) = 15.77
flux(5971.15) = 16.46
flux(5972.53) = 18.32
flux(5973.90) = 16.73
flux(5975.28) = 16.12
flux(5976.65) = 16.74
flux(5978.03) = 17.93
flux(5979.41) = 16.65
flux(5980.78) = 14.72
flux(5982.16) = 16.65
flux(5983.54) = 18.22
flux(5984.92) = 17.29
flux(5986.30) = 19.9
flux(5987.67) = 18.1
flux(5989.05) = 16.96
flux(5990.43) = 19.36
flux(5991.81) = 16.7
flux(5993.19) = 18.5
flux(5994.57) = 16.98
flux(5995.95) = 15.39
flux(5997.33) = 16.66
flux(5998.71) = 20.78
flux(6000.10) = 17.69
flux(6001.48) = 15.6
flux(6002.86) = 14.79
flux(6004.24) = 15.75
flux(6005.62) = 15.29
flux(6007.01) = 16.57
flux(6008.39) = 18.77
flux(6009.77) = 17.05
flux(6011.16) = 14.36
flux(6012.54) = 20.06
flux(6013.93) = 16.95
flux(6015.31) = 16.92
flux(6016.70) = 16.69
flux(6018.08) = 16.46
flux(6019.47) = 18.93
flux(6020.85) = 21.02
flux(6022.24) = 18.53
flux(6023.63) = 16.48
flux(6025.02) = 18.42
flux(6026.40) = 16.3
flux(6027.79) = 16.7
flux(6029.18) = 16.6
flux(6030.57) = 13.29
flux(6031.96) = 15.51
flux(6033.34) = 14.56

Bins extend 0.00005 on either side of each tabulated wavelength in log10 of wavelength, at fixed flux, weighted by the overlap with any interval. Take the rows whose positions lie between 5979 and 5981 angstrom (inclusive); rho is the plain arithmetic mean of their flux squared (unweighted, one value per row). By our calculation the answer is 247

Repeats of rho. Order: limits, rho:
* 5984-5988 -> 341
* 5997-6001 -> 341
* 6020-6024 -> 352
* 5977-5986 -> 287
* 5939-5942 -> 338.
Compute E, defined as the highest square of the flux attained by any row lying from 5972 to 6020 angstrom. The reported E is 432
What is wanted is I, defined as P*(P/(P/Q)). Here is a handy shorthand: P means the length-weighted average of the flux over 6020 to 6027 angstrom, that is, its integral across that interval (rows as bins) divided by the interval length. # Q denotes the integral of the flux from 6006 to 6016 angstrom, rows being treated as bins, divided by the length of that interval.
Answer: 313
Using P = 18.2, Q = 17.2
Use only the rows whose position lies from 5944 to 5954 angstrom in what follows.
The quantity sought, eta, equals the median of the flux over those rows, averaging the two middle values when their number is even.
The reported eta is 17.4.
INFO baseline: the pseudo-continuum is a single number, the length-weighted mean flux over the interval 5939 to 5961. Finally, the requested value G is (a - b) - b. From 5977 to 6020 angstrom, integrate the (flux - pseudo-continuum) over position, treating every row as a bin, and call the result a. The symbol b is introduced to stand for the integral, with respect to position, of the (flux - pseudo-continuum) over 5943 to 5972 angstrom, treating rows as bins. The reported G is 32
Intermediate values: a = -8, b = -20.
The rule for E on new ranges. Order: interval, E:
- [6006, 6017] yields 402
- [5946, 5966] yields 372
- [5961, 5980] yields 336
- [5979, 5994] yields 396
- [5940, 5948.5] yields 319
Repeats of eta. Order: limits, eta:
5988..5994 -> 17.7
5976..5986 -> 16.7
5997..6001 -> 17.7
